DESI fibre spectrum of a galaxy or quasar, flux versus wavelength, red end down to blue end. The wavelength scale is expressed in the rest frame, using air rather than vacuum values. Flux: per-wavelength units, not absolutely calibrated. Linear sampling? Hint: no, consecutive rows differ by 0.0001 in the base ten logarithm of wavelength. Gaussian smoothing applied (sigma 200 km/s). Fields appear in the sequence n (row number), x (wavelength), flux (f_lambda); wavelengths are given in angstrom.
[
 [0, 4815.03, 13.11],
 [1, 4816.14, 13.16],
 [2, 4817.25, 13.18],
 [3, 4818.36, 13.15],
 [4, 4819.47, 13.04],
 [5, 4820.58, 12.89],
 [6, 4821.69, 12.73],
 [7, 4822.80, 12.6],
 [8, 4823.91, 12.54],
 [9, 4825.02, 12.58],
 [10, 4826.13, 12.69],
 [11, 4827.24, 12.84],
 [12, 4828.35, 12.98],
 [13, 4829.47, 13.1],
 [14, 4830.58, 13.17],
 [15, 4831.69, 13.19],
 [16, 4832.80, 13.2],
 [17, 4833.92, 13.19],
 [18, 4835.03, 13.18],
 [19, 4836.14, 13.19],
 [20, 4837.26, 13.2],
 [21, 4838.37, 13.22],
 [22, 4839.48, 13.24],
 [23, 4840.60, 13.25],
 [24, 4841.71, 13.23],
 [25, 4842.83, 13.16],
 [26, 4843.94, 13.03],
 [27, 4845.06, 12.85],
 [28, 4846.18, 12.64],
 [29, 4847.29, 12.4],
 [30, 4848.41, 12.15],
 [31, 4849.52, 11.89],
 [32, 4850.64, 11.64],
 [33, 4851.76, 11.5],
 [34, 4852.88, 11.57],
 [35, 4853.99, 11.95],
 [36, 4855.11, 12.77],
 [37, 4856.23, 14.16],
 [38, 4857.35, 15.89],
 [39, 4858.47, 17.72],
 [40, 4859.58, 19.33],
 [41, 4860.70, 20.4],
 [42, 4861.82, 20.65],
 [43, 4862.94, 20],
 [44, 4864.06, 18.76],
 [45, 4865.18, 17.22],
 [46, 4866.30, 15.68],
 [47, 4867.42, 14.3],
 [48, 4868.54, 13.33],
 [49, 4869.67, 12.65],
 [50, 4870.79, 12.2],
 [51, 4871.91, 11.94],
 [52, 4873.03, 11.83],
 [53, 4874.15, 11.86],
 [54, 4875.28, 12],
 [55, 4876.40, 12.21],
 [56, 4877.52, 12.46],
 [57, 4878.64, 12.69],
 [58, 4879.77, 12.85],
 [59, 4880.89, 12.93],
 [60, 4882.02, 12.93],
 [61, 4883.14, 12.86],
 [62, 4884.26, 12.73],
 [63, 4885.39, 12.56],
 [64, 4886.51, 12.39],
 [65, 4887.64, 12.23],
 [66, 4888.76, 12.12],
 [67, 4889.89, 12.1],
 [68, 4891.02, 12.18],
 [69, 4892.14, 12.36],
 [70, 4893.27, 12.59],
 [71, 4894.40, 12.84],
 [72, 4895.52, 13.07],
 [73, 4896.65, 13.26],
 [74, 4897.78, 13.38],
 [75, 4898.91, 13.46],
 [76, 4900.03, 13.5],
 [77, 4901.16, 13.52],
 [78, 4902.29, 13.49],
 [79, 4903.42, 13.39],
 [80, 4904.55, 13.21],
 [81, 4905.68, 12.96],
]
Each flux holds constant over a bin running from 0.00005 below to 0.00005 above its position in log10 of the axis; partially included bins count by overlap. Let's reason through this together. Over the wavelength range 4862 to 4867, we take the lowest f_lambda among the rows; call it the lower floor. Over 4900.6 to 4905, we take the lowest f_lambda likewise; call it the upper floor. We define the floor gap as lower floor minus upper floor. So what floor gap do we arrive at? 2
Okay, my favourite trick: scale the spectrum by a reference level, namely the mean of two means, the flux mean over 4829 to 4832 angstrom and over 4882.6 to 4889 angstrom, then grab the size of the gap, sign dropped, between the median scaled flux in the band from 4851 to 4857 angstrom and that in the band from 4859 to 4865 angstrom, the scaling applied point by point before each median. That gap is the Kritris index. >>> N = 0.63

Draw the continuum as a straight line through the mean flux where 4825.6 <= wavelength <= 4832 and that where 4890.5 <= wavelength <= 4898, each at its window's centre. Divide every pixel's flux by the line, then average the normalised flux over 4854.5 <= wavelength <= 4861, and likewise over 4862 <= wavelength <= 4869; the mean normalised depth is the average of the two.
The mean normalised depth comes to 1.29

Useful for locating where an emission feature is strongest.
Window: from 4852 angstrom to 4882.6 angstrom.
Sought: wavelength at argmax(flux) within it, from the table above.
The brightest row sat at 4861.82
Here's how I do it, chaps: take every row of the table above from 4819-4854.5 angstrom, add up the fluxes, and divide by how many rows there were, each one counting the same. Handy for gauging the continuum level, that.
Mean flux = 12.8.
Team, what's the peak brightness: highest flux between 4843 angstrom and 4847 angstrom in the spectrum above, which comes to 13.03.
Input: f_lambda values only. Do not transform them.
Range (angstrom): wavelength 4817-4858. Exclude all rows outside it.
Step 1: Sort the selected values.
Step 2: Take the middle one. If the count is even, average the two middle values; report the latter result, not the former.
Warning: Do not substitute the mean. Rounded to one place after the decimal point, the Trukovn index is 13.0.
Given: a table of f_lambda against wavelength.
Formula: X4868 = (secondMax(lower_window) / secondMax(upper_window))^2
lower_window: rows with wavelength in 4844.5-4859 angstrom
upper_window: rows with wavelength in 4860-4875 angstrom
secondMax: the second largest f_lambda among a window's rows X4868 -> 0.6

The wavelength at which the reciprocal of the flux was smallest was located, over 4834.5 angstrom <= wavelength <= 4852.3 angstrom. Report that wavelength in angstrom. 4840.60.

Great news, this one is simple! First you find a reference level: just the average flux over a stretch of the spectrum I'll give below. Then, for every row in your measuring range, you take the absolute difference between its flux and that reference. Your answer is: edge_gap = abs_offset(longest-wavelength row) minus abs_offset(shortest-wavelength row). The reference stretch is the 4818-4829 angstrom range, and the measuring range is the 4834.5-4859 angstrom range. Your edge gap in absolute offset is 4.5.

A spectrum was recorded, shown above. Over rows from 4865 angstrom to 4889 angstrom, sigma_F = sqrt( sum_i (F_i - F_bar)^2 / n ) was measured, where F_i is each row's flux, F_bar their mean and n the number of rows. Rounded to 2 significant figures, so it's 1.3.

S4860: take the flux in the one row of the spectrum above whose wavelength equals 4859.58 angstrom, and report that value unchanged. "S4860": 19.33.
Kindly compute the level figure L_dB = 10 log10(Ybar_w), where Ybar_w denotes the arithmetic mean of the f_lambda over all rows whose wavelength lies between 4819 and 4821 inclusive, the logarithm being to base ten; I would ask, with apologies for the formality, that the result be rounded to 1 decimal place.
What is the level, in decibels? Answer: 11.1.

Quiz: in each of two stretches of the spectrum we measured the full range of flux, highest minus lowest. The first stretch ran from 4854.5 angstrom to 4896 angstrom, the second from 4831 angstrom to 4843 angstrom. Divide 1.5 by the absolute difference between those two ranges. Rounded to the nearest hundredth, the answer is 0.17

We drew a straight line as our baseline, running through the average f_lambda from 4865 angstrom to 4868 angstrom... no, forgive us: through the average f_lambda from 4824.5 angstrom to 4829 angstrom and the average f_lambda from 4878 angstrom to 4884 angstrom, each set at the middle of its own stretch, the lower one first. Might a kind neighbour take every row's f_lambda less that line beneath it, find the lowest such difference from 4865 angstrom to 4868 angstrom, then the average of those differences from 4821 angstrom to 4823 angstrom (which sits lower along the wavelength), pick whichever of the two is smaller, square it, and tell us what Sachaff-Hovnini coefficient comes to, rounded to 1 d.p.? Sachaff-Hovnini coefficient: 0.0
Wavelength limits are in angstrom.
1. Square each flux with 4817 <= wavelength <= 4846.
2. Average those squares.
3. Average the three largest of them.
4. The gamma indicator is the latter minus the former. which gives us 6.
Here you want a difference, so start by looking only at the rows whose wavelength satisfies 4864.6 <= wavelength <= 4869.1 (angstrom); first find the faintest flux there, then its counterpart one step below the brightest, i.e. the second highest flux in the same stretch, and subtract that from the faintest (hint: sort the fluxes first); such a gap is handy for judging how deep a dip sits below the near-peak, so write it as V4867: -2.35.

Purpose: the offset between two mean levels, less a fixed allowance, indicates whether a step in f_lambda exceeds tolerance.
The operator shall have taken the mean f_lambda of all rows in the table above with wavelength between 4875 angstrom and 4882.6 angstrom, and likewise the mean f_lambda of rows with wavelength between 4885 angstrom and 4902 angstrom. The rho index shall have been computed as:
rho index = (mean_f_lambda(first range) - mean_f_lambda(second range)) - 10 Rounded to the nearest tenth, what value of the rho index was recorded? -10.2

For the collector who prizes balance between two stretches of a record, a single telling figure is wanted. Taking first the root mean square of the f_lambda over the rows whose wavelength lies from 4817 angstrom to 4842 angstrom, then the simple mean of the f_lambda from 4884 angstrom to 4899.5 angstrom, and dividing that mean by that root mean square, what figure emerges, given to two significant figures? 0.97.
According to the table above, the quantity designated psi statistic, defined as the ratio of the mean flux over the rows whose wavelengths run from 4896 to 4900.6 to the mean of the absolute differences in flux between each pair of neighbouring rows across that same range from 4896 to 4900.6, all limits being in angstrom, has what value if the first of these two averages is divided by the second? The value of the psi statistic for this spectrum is 167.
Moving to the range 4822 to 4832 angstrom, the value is 145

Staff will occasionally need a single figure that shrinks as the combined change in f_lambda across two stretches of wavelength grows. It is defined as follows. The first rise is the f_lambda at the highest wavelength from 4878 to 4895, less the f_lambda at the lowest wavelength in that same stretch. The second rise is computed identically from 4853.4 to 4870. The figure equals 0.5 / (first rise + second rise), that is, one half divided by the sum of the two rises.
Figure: 0.6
